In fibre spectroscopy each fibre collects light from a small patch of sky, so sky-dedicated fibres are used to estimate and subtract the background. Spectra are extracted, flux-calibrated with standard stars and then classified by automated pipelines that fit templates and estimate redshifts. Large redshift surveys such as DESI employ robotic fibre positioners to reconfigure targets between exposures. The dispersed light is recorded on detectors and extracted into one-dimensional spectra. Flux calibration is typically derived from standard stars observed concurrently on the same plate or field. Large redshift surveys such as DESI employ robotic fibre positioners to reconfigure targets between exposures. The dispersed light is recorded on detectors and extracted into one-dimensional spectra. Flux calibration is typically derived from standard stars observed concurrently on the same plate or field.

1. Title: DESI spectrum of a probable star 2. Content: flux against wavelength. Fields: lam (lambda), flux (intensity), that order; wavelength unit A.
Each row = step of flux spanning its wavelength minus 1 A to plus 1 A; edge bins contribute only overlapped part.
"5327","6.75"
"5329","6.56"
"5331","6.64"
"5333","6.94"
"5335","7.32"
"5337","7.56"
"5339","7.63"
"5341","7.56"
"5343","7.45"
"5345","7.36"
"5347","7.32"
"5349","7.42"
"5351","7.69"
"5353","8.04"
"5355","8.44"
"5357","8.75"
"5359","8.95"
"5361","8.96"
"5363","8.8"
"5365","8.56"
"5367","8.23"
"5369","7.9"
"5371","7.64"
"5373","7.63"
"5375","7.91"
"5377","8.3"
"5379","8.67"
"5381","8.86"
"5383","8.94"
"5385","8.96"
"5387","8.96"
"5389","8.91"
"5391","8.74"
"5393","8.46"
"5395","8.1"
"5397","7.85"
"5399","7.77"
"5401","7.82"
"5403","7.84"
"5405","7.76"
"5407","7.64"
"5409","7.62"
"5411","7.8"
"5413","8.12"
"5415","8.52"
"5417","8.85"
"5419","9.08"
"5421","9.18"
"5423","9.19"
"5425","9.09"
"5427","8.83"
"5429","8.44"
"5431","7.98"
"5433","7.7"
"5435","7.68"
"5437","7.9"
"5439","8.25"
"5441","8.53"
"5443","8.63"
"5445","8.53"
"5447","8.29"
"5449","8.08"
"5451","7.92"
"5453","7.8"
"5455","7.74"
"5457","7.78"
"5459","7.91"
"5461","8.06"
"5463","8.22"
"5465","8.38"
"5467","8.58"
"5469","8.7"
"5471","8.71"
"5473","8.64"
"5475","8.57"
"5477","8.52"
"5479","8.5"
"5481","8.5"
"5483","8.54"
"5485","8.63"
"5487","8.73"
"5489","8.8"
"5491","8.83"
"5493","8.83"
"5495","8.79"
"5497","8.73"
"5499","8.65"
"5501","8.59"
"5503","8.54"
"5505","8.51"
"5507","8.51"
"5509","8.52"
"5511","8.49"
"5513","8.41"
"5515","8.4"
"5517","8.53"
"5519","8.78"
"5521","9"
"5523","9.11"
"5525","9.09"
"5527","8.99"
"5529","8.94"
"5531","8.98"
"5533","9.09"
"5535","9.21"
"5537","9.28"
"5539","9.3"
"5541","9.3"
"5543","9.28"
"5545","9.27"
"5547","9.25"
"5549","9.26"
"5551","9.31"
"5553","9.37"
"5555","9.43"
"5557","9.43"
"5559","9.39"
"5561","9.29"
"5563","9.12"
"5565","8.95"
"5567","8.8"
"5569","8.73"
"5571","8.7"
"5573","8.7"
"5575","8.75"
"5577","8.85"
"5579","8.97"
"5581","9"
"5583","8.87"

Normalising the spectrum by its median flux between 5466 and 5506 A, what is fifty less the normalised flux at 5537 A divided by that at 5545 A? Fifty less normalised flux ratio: 49.0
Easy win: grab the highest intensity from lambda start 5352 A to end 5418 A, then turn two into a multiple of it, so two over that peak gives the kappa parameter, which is 0.2232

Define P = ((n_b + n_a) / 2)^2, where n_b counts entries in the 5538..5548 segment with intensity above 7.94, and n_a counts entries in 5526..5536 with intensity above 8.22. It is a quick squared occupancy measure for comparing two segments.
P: 25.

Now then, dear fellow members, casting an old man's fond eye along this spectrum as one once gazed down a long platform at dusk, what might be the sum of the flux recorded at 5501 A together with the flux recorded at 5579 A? 17.6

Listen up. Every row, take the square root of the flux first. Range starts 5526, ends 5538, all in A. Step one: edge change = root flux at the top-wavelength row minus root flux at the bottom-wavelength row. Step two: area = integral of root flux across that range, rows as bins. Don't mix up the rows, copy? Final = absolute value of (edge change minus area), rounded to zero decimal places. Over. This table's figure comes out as 36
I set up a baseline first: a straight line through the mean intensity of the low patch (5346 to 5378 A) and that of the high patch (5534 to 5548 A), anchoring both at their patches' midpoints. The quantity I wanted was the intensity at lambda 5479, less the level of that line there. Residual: -0.39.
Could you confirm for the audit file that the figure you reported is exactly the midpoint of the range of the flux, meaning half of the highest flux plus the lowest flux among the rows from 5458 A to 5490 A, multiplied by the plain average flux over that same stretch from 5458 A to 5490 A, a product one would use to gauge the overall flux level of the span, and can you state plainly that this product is 71.0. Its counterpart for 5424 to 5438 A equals 69.0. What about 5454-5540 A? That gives 73.6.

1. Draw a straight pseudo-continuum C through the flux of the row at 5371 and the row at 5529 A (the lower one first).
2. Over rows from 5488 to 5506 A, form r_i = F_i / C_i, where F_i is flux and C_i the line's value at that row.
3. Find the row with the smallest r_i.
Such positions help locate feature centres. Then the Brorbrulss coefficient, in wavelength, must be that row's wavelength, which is 5505 A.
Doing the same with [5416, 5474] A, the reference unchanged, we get 5455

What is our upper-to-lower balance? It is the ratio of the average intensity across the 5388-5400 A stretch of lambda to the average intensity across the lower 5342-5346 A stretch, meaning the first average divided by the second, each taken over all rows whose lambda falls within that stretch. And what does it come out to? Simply 1.12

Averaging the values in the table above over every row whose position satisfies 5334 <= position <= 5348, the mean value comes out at 7.5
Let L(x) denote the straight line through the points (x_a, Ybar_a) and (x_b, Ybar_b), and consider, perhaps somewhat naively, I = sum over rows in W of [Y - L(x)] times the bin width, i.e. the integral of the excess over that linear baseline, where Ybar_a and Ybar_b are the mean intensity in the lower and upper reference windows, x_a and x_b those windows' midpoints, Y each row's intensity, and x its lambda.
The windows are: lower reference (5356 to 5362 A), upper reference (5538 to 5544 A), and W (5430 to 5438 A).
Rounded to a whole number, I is -10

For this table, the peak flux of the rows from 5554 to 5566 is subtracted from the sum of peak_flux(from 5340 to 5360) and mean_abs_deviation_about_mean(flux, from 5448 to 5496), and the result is -0.2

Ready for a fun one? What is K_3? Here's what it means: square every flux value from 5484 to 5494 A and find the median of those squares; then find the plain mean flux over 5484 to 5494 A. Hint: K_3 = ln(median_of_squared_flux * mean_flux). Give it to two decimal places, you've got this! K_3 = 6.52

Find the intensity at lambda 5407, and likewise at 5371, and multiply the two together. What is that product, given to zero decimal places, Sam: 58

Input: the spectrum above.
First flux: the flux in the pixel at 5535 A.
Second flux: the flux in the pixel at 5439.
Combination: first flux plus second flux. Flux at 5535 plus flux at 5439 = 17.5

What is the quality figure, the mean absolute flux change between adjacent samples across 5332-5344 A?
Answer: 0.17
